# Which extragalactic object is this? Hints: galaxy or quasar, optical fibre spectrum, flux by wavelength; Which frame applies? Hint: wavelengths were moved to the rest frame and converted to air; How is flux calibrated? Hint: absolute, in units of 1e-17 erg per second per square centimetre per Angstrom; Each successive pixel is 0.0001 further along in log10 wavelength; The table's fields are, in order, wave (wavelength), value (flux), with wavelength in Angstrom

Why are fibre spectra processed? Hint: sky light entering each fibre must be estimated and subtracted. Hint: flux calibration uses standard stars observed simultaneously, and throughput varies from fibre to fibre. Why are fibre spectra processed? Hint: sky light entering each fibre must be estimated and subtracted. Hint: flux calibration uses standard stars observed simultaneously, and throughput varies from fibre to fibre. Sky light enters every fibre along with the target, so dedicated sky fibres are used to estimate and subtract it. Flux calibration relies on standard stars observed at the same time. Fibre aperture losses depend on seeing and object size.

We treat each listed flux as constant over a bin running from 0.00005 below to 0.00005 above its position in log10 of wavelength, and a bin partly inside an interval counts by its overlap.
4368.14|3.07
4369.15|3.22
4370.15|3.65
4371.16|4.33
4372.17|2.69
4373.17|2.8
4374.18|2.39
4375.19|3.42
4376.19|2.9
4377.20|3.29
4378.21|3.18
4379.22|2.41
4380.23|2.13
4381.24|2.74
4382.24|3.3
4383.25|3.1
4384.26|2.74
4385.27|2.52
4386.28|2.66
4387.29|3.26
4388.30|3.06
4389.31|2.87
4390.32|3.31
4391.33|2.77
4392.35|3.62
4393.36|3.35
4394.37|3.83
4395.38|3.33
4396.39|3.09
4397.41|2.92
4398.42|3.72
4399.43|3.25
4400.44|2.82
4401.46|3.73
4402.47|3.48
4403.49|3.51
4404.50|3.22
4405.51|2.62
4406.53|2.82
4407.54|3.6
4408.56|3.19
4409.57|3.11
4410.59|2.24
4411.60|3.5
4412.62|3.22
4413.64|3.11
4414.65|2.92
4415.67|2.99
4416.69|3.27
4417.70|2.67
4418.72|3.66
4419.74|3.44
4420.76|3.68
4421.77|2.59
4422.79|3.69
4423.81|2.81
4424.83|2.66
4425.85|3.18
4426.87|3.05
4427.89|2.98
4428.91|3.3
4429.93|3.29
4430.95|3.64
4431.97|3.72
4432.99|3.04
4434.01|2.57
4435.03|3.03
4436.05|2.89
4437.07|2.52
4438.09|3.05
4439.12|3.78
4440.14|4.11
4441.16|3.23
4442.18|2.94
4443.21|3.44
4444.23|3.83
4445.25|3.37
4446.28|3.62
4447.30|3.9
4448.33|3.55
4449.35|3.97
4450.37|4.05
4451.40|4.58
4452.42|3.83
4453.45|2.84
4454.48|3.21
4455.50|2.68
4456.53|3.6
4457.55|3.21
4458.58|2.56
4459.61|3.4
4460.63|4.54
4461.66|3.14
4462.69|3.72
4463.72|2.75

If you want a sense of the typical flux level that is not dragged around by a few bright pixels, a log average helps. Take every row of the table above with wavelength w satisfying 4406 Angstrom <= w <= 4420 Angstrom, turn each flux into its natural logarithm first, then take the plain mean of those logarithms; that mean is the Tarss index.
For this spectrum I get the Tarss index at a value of 1.13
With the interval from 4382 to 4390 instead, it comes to 1.07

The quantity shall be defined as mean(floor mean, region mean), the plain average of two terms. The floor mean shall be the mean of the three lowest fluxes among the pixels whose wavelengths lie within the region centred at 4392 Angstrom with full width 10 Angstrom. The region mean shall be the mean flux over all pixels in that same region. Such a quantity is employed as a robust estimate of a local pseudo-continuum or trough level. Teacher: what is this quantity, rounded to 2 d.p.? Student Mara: 3.07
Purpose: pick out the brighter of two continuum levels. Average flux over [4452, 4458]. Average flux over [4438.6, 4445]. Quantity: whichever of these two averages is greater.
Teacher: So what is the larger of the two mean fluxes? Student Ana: 3.55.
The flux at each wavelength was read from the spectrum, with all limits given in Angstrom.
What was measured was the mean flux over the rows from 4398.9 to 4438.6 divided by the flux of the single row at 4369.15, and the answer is 0.97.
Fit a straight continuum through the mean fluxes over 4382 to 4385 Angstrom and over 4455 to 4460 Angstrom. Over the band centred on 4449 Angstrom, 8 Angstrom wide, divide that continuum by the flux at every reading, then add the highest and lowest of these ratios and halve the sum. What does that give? 0.79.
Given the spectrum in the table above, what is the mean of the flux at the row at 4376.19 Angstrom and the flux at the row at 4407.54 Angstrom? 3.25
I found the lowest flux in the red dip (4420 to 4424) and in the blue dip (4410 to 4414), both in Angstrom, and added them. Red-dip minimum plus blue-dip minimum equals 4.8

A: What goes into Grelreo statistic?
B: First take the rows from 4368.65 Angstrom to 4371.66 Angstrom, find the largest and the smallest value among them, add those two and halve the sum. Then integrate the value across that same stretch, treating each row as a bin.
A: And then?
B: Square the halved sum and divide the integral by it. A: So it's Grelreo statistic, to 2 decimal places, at 0.79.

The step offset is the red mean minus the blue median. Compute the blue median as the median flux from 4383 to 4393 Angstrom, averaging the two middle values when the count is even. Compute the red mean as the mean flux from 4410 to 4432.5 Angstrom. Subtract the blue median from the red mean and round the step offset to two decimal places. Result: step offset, 0.20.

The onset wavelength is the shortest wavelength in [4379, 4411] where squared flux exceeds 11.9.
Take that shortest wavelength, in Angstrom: 4392.35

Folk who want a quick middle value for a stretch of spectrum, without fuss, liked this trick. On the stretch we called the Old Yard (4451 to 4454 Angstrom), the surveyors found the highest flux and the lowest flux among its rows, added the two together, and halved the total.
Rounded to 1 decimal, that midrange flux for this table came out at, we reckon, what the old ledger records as 3.7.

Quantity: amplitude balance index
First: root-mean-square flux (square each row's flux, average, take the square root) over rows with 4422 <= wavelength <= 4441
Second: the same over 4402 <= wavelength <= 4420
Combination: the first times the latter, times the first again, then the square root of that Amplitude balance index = 5.72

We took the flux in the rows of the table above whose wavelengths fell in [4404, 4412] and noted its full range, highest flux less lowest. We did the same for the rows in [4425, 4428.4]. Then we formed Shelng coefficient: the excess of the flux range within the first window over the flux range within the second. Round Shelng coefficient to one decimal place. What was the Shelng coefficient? 1.2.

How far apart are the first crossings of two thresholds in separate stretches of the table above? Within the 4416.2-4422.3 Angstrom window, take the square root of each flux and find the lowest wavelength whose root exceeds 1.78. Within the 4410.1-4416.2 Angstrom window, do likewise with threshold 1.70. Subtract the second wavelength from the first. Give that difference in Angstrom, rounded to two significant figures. 5.1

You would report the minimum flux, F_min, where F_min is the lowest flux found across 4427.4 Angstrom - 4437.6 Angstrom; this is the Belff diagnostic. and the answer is 2.52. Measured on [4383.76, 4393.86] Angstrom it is 2.52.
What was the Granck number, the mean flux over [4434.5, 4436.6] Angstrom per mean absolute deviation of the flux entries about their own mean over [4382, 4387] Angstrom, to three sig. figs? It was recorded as 11.0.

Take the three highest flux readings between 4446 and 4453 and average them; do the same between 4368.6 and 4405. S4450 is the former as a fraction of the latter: 1.06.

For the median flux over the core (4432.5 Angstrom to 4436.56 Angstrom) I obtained 2.96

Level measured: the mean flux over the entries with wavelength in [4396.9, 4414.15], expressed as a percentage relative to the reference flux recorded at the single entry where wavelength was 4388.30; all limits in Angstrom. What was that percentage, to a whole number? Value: 104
